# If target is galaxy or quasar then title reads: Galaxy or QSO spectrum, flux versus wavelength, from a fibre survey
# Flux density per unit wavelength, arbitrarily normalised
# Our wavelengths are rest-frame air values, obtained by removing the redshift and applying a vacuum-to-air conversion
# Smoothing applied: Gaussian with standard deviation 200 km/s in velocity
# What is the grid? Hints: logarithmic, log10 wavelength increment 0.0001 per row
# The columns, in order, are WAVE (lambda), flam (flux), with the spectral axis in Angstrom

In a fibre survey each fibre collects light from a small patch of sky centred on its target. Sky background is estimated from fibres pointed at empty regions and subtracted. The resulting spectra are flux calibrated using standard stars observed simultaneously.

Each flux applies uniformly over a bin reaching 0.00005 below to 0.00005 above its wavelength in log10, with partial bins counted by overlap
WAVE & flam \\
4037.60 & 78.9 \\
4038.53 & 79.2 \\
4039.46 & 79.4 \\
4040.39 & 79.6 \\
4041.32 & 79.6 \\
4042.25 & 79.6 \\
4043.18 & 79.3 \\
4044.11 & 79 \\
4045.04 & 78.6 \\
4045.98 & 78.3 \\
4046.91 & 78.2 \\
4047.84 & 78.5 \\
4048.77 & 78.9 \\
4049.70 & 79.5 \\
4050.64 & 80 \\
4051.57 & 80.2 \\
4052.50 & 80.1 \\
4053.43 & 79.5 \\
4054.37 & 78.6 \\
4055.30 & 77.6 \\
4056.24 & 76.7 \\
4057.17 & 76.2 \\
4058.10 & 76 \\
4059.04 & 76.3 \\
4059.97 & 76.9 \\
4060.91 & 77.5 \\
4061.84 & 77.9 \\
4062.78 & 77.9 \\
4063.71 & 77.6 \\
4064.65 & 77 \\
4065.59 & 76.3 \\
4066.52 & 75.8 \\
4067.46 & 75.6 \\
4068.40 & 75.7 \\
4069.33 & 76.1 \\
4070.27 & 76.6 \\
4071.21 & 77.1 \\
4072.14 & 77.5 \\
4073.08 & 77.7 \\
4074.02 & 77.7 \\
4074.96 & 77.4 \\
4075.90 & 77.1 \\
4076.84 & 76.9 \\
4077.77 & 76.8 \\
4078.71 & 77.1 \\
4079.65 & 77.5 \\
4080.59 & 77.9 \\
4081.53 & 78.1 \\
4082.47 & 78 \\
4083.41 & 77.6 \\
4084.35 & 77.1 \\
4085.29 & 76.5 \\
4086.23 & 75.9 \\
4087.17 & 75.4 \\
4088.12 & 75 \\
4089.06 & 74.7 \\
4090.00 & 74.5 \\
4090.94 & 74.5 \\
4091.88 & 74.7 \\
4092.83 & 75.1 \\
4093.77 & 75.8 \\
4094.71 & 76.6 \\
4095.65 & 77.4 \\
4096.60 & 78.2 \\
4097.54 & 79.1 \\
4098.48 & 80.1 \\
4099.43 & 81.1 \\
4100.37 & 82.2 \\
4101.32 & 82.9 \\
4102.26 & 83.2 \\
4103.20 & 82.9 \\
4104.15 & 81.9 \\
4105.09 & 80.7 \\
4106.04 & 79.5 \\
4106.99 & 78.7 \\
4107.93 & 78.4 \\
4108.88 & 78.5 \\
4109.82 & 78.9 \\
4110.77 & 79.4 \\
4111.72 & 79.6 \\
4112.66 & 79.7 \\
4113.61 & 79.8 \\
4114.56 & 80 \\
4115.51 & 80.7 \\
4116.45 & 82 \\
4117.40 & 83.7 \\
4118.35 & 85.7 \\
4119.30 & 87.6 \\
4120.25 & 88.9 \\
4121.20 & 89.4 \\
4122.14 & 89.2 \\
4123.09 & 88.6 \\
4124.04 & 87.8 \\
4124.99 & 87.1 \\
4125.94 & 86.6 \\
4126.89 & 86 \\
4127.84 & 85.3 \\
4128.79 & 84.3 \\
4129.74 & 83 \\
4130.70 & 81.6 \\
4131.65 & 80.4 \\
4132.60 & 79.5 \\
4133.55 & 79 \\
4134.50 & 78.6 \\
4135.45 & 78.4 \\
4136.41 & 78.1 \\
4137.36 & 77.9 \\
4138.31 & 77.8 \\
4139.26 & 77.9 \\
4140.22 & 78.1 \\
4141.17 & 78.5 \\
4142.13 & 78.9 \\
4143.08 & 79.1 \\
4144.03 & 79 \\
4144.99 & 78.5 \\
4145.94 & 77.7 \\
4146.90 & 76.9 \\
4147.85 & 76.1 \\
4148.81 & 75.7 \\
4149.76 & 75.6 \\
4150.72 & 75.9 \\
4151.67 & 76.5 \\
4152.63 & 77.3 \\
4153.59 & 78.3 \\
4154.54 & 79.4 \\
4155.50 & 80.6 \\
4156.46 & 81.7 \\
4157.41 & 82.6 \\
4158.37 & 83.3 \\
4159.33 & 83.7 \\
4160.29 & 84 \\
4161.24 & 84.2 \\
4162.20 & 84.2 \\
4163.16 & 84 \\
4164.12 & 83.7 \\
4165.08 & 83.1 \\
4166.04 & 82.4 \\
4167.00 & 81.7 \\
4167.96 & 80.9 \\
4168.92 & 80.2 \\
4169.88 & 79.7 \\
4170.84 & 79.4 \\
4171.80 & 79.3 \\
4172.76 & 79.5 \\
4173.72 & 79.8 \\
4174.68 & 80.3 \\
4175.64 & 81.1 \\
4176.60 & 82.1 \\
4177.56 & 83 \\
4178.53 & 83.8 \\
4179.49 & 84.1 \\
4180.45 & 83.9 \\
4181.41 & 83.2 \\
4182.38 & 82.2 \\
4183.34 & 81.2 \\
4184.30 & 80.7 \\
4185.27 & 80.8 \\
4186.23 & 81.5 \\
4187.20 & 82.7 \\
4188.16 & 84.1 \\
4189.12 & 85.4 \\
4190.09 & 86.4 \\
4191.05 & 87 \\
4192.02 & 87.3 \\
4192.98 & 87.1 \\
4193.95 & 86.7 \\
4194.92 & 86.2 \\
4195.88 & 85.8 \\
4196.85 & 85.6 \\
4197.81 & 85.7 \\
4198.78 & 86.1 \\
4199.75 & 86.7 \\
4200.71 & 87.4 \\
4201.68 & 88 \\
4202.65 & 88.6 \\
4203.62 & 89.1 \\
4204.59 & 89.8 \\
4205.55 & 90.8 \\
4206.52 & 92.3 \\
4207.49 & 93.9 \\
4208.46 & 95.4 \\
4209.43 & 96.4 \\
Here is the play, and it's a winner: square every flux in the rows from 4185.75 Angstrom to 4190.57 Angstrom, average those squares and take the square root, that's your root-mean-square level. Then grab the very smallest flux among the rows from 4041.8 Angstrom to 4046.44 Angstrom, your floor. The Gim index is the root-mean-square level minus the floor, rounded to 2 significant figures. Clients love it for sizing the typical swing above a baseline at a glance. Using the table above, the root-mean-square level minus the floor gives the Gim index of 5.7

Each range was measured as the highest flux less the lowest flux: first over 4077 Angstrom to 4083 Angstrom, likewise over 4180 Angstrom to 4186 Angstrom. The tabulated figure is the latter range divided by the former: 2.5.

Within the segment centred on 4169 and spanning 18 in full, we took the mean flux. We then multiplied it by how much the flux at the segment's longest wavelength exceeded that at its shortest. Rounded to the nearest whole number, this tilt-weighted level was -82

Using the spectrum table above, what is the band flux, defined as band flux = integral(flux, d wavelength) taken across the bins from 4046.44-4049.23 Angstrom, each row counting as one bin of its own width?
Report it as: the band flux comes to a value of 220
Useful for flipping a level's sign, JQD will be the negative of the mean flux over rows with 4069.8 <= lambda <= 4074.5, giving -77.3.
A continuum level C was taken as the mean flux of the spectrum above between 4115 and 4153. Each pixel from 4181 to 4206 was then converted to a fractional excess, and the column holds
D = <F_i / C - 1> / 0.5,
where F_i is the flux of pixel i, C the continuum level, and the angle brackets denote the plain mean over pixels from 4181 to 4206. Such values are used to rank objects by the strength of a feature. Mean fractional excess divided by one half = 0.11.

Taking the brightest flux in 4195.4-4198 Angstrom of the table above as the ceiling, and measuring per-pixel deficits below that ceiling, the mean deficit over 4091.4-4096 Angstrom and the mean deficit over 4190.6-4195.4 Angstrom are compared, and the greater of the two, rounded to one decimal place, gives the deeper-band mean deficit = 9.9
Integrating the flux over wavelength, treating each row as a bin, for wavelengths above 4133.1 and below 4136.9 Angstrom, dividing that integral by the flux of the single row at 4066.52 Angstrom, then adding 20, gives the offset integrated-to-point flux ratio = 23.9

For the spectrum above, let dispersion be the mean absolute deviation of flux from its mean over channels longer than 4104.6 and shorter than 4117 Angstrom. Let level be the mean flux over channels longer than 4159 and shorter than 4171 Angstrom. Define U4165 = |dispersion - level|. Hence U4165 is 81.7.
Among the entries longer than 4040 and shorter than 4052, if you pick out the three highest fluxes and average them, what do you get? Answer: 80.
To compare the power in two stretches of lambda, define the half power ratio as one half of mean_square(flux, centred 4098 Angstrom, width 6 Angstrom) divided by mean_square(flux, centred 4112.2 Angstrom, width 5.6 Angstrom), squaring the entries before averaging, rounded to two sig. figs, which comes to 0.50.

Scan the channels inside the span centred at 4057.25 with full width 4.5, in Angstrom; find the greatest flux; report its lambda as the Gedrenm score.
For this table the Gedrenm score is 4055.30 Angstrom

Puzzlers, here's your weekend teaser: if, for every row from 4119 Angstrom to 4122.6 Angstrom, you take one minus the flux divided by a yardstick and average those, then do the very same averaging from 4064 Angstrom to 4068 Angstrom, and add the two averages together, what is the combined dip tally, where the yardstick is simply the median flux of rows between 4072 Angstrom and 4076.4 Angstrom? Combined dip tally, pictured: -0.13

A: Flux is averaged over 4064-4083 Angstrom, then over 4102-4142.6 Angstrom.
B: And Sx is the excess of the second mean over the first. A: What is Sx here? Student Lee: 4.9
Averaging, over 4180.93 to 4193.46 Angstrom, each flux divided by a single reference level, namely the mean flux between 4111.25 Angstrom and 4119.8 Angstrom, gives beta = 1.02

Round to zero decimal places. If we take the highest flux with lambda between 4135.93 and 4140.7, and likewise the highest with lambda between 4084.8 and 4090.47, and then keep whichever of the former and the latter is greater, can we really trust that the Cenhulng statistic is 78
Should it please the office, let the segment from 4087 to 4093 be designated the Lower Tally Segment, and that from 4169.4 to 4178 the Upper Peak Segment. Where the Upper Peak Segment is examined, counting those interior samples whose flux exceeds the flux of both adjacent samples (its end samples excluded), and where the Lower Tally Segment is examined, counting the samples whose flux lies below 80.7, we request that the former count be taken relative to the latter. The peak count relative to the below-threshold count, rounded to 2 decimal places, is 0.00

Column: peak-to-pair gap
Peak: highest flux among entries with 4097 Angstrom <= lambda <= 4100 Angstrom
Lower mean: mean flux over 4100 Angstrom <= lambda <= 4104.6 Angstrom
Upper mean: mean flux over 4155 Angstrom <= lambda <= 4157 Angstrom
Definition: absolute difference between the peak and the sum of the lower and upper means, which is 83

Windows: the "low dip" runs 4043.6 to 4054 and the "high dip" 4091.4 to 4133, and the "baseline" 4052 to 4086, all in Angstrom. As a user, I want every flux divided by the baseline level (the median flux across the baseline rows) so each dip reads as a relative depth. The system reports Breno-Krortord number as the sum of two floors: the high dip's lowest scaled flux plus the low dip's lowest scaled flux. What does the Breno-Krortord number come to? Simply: 1.98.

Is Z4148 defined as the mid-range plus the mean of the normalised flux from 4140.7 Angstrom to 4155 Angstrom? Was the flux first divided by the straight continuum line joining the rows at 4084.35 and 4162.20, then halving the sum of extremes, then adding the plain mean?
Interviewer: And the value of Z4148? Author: 1.87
